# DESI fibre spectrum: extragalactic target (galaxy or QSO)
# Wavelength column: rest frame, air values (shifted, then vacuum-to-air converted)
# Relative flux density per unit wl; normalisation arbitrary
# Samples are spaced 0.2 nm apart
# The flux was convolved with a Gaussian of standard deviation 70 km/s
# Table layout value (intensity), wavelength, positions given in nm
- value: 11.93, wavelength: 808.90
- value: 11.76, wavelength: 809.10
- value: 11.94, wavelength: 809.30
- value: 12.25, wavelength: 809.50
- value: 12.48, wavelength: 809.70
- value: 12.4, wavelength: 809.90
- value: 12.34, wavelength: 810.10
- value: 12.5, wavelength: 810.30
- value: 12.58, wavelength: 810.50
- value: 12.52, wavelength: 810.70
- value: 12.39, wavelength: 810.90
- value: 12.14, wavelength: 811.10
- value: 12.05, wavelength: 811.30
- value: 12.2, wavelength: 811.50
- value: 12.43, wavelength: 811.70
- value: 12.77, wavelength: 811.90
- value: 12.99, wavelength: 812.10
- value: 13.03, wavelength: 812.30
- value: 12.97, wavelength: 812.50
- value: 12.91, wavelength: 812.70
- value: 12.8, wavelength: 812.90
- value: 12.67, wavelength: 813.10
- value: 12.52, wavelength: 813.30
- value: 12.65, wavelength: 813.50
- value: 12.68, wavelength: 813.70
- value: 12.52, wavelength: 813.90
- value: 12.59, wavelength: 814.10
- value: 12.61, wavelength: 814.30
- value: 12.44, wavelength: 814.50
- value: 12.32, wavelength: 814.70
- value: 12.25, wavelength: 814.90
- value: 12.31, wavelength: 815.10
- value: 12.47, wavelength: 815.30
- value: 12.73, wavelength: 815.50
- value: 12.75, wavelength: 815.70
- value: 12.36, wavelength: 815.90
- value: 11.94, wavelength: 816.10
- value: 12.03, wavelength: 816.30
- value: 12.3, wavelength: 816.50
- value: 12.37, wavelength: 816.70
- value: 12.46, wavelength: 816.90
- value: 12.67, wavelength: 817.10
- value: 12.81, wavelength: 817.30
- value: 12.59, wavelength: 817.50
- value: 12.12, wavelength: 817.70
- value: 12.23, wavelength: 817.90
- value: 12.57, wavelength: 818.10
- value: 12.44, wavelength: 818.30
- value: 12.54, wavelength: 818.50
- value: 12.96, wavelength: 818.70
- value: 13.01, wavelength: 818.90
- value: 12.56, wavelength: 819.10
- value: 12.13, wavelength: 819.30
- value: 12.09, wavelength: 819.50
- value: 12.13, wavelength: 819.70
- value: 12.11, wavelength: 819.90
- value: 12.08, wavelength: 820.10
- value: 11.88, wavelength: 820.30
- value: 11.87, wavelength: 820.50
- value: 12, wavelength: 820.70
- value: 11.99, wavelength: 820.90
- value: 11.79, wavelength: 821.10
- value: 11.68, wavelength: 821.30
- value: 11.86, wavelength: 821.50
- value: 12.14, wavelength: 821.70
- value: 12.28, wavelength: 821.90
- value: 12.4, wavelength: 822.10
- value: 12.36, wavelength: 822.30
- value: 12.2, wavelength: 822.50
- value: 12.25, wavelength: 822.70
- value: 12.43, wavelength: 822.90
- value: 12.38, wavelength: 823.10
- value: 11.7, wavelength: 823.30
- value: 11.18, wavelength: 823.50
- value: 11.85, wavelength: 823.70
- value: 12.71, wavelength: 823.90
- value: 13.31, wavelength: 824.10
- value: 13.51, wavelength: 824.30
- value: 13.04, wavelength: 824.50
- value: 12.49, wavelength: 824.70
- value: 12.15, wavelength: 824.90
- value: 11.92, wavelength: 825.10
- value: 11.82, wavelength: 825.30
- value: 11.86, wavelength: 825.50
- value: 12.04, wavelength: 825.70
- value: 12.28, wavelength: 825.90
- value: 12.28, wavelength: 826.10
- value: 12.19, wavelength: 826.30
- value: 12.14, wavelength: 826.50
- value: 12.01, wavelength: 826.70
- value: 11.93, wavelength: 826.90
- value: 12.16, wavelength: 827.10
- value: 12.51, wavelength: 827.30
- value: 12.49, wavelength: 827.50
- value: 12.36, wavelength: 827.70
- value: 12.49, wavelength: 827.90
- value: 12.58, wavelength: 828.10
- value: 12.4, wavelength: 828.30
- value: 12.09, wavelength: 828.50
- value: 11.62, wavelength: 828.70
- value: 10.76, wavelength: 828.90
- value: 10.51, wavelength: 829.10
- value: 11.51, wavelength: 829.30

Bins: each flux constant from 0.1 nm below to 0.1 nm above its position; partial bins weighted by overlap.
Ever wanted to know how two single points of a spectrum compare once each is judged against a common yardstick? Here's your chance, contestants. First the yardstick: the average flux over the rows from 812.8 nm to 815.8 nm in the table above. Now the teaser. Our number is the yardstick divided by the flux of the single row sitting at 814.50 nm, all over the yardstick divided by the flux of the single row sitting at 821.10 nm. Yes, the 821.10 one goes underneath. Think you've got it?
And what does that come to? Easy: 0.948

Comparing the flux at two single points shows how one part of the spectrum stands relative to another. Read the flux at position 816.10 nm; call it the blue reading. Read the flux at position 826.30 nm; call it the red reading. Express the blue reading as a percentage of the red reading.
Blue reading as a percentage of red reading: 98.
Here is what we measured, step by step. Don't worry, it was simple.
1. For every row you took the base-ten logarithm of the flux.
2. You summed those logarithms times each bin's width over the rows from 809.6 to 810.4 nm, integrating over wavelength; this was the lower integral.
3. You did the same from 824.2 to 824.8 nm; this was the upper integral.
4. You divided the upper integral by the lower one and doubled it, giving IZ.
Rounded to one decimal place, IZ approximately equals 1.5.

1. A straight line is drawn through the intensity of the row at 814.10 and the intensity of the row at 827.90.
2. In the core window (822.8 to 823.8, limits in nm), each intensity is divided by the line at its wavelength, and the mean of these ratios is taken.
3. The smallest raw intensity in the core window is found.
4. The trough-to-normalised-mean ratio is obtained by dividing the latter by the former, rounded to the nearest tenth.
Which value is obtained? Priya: 11.8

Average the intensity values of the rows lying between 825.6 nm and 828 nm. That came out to 12.2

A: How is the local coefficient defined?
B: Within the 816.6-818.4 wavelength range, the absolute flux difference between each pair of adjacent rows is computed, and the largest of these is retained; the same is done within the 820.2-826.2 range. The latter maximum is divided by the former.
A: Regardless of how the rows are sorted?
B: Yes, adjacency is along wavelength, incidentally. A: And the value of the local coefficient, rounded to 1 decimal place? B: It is 1.8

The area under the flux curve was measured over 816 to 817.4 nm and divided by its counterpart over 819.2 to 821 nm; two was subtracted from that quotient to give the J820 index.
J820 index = -1.20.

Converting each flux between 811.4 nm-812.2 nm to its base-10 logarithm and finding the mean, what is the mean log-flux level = 1.10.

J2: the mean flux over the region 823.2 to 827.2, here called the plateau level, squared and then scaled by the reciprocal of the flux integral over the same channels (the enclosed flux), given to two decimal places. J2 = 3.06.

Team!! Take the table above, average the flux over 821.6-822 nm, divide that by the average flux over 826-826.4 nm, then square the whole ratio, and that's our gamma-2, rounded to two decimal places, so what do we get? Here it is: 1.00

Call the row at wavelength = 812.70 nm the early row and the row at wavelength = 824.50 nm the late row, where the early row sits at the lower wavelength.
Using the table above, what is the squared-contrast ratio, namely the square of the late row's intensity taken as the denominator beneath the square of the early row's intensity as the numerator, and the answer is 0.98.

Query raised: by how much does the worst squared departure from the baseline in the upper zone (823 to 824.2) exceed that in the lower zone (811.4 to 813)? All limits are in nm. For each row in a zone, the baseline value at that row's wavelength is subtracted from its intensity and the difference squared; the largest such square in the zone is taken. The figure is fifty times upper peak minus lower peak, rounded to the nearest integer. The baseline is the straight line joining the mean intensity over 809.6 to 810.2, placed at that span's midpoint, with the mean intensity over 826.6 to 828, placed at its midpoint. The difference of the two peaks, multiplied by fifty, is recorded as 43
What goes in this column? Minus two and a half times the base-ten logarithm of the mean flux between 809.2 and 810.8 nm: -2.73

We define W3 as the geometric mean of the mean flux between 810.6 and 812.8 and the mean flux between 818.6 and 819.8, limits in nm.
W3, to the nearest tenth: 12.5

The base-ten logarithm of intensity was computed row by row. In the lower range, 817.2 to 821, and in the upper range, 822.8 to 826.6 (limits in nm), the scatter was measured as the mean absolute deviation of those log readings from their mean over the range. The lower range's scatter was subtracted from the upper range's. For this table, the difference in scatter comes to 0.0038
